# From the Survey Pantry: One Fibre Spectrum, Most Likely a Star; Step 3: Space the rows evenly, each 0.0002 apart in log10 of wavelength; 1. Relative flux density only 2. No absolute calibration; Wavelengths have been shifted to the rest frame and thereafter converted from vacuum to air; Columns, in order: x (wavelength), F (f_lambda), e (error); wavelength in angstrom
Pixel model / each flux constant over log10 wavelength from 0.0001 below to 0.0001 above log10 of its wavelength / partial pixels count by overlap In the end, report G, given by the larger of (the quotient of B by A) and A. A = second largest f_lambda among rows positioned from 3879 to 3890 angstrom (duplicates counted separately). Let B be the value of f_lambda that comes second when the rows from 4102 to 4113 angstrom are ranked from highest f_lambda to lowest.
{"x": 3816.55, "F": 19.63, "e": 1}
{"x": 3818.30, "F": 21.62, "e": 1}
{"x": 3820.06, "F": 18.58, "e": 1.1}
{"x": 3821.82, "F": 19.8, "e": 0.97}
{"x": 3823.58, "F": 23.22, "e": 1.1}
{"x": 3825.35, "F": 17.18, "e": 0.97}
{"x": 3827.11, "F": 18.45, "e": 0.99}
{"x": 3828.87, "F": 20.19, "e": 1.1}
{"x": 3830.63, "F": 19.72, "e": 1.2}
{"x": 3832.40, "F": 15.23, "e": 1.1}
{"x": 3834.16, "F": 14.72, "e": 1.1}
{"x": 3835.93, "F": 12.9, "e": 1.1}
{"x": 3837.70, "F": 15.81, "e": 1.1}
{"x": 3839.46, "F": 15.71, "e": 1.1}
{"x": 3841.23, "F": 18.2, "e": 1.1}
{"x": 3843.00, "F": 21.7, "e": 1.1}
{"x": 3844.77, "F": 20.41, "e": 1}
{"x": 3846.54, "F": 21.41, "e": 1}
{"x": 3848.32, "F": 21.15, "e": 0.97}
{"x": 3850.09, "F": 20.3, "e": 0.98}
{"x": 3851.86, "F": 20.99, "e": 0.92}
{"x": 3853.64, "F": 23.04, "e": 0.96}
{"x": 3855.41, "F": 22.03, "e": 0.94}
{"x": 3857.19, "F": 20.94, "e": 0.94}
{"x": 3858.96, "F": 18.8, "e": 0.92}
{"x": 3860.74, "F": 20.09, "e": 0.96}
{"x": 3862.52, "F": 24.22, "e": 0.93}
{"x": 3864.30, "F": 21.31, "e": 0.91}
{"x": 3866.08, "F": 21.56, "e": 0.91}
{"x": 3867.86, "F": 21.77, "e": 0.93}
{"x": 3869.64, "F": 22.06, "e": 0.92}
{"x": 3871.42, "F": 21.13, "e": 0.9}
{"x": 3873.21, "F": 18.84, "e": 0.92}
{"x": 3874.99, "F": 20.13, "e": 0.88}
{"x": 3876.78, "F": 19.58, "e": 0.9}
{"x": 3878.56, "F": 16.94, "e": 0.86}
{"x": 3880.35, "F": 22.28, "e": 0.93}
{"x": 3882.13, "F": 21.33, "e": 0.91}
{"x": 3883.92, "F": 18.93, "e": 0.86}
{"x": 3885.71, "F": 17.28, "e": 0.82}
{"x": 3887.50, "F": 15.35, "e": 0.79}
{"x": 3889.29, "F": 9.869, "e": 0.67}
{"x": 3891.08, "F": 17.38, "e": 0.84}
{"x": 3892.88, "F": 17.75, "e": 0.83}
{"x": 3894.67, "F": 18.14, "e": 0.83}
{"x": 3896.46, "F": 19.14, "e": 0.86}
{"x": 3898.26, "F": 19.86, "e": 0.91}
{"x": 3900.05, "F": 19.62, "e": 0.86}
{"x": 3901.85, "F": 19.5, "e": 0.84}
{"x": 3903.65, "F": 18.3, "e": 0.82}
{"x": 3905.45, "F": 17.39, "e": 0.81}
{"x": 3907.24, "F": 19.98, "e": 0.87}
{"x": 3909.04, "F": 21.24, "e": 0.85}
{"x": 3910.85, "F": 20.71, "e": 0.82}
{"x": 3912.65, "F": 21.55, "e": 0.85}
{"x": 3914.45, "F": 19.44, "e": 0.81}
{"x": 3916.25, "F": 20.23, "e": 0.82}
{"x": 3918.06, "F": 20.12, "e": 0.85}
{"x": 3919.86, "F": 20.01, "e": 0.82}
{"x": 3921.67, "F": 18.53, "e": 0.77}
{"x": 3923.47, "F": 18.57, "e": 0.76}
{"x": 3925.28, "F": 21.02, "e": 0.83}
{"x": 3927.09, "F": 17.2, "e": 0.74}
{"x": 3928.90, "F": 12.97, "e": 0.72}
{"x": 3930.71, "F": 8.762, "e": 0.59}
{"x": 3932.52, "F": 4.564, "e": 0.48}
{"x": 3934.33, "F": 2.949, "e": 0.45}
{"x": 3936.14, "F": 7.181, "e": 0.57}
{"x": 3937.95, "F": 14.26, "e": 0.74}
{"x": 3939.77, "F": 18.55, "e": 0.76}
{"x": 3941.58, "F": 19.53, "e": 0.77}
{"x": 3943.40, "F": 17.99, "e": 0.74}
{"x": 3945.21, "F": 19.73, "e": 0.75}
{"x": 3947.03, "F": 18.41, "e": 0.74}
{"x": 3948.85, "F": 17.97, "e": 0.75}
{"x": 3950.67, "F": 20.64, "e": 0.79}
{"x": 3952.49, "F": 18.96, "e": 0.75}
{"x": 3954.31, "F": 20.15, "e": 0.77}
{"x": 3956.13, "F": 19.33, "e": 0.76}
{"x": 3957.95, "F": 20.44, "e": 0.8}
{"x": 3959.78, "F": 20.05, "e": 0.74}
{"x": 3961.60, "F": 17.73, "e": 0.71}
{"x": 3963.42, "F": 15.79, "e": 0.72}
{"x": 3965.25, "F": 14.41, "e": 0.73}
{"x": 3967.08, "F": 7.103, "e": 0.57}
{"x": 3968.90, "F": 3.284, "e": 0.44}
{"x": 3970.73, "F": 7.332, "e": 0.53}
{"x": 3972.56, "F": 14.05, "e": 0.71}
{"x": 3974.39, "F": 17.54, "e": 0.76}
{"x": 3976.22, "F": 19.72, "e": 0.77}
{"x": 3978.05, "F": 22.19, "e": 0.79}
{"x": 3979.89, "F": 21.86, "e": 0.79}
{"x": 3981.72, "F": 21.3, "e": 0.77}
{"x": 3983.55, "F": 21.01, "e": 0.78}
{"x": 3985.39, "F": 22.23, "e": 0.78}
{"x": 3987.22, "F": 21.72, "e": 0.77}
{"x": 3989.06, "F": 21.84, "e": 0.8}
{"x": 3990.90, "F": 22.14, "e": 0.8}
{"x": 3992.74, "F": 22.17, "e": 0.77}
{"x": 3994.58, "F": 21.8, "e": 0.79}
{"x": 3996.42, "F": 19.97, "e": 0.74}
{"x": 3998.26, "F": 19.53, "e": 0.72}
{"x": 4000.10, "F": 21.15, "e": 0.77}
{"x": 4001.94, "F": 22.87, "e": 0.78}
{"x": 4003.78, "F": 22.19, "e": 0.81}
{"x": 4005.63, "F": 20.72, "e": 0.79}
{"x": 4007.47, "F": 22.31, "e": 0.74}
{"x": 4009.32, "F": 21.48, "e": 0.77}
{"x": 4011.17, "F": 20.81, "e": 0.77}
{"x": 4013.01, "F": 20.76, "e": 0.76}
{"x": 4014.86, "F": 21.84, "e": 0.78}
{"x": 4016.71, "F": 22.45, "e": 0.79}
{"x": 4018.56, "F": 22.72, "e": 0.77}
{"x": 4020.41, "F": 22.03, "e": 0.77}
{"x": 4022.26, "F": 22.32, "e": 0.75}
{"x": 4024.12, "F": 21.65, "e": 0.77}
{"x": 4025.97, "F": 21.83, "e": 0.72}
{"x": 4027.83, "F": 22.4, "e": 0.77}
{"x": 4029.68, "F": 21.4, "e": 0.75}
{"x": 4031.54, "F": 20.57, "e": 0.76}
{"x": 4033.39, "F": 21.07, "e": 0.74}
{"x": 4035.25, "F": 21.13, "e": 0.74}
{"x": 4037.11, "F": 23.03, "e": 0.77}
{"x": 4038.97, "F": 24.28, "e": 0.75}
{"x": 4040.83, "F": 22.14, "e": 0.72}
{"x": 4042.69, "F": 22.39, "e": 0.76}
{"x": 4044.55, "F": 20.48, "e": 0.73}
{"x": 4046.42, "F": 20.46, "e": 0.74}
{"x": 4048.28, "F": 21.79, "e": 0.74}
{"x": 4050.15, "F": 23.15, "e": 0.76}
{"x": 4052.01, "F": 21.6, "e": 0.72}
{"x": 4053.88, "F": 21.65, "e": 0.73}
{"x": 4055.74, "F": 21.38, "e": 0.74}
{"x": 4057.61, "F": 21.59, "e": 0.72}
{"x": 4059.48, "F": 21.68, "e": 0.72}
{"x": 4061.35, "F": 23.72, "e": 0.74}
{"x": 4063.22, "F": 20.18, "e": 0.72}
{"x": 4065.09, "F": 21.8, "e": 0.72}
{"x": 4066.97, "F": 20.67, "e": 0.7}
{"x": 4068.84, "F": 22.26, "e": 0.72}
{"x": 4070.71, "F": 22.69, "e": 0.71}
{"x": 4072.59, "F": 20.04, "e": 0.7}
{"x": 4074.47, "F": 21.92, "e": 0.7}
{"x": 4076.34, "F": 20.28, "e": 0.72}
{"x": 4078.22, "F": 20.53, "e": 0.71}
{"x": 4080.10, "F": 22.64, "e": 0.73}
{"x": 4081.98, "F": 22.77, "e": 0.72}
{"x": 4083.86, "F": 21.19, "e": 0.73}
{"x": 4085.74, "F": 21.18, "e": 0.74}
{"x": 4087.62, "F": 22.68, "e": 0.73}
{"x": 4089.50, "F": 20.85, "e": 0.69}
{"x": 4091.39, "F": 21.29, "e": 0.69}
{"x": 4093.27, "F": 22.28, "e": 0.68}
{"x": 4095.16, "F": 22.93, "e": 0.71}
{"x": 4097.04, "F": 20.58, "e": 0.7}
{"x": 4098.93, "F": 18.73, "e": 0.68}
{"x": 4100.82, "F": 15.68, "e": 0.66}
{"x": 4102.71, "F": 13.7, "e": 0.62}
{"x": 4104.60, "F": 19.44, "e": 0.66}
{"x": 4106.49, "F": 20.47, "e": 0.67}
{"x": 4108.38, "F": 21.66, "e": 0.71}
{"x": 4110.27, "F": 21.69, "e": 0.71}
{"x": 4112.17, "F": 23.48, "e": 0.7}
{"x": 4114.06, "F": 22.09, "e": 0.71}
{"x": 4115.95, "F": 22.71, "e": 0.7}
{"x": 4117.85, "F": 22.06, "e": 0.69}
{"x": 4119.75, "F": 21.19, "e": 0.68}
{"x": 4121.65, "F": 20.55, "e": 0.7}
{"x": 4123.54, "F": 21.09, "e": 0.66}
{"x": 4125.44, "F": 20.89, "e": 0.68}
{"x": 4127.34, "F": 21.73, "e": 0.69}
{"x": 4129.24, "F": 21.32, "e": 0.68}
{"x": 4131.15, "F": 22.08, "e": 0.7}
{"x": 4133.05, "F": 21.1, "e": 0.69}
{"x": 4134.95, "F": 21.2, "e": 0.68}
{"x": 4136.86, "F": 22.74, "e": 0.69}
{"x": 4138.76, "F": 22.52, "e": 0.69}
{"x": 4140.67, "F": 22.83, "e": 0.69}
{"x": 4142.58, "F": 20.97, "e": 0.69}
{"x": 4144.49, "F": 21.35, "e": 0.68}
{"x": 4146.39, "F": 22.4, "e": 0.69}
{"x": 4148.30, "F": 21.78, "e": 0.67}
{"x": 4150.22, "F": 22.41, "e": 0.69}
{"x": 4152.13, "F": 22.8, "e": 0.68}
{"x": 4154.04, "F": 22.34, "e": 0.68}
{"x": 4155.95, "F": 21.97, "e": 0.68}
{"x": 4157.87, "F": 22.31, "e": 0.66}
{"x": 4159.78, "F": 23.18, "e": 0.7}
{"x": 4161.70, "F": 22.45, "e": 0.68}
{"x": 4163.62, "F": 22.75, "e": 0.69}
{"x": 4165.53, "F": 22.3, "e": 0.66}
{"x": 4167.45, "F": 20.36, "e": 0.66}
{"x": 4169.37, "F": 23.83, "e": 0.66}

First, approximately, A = 21.33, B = 21.69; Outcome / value 21.33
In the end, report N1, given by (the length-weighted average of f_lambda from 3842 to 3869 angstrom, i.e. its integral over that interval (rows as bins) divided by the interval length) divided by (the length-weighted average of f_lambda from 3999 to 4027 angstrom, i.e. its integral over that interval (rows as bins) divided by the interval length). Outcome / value 0.98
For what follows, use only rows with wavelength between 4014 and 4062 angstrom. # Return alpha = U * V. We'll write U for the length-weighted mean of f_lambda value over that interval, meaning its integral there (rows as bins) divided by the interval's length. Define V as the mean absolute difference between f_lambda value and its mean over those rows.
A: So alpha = 15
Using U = 21.9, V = 0.7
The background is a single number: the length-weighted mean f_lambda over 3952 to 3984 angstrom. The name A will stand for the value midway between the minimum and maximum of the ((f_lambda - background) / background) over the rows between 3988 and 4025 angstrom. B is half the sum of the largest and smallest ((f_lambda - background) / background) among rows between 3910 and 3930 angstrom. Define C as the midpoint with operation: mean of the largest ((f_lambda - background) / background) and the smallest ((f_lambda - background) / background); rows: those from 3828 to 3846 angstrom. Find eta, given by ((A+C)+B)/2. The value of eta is 0.17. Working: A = 0.27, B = 0.03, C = 0.04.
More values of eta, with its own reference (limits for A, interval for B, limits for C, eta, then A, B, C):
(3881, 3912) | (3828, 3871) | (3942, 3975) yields -0.12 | -0.07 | 0.11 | -0.28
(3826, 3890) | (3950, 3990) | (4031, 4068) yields 0.06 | 0.02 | -0.24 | 0.33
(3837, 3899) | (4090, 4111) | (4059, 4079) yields 0.21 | 0.02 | 0.10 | 0.31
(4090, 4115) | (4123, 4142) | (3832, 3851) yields 0.23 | 0.11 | 0.31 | 0.04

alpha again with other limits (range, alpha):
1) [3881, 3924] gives 30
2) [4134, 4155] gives 13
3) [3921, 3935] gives 76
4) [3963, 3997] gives 84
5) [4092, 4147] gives 27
